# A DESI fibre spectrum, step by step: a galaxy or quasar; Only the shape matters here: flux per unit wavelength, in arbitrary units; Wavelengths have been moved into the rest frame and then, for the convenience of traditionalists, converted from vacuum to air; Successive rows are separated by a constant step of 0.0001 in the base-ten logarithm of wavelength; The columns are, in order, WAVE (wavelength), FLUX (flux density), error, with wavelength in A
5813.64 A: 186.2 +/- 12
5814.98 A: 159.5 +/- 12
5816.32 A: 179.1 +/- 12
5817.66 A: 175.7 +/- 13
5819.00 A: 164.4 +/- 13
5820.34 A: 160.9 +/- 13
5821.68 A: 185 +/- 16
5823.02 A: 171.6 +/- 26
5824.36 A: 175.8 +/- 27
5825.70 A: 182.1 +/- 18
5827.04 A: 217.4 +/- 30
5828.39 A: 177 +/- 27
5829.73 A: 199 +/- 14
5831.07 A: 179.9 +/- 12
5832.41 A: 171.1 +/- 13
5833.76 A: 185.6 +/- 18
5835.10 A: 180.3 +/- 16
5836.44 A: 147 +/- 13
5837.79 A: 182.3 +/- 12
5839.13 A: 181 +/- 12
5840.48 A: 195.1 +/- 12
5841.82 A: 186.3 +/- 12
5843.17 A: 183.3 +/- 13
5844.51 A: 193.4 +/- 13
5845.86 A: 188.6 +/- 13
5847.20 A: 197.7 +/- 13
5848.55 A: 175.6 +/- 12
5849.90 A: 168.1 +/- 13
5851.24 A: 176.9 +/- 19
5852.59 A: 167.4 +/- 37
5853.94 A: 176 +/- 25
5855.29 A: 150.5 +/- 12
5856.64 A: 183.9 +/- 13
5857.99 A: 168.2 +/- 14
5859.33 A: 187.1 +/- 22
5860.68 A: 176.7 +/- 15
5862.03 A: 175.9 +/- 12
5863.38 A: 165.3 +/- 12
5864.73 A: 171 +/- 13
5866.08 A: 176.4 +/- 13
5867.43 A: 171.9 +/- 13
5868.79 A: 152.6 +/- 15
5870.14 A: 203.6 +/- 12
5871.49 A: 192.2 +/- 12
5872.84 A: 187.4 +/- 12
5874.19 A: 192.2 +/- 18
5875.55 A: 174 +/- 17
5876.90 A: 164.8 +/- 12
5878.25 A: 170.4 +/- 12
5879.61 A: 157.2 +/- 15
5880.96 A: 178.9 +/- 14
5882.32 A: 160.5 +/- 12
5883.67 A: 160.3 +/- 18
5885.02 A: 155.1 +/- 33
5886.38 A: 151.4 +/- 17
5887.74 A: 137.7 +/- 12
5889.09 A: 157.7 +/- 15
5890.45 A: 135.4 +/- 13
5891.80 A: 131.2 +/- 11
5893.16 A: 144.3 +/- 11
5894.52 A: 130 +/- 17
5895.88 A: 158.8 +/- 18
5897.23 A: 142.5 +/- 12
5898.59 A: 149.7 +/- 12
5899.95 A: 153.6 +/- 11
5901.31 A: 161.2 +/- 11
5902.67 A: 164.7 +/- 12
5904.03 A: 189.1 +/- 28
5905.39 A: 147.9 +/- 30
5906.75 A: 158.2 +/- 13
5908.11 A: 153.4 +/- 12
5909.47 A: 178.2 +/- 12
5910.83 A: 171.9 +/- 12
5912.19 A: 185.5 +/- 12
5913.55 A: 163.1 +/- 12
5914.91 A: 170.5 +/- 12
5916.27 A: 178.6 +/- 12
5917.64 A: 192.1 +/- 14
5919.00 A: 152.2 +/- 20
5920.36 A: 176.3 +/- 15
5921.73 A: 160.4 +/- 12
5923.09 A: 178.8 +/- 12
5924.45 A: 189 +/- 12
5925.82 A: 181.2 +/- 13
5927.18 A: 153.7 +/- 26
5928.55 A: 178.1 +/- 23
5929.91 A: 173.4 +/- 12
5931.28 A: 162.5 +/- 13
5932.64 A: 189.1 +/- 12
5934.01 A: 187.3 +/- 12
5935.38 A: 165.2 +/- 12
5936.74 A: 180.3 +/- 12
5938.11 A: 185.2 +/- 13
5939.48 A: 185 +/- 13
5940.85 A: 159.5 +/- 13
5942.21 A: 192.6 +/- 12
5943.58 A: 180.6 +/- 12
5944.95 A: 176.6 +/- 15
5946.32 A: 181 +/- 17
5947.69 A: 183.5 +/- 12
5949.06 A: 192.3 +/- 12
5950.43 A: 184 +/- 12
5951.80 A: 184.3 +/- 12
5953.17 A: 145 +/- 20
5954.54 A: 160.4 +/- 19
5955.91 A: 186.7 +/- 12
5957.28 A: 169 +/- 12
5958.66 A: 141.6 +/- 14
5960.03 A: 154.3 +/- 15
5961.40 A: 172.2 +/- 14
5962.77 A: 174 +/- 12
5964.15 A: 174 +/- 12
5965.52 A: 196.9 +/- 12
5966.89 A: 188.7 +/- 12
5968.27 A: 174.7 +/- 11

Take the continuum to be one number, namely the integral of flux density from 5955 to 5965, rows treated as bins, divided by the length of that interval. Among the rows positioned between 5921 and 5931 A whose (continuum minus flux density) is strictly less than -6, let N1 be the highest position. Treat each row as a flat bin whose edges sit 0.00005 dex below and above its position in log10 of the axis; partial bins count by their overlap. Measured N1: 5928.55 A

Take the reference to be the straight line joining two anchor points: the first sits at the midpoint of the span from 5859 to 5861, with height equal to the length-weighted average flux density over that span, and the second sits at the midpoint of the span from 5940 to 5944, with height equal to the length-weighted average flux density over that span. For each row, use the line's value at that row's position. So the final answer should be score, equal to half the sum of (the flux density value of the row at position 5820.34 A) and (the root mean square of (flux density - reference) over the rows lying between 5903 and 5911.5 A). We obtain 90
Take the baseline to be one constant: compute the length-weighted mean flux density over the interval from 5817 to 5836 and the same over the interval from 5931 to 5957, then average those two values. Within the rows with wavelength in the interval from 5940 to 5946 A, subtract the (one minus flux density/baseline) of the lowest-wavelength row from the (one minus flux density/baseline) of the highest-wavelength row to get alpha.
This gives -0.10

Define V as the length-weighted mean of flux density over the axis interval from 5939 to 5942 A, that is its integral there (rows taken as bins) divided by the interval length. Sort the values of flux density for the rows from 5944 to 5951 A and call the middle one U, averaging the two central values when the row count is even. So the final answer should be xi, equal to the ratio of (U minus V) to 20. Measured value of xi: 0.43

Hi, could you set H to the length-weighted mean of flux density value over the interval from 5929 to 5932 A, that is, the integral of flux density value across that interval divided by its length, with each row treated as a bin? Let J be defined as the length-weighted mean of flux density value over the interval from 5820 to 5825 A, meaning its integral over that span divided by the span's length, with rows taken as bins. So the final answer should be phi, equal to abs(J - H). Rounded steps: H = 169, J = 174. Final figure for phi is 5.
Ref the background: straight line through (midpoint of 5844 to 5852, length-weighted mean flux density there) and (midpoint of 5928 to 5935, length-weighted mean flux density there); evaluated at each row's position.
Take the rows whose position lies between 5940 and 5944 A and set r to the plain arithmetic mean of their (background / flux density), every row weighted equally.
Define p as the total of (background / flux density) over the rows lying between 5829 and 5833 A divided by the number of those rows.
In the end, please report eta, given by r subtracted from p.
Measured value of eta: 0.01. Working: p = 1.01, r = 1.00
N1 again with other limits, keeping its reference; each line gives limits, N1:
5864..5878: 5875.55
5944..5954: 5951.80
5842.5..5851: 5848.55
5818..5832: 5831.07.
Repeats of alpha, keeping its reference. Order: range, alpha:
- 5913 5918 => -0.16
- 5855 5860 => -0.20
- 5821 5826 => 0.02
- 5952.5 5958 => -0.13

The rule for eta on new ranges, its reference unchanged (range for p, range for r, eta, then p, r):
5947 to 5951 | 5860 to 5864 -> -0.11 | 0.95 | 1.06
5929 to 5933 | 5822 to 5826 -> -0.03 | 1.02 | 1.05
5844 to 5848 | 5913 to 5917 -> -0.10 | 0.95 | 1.05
